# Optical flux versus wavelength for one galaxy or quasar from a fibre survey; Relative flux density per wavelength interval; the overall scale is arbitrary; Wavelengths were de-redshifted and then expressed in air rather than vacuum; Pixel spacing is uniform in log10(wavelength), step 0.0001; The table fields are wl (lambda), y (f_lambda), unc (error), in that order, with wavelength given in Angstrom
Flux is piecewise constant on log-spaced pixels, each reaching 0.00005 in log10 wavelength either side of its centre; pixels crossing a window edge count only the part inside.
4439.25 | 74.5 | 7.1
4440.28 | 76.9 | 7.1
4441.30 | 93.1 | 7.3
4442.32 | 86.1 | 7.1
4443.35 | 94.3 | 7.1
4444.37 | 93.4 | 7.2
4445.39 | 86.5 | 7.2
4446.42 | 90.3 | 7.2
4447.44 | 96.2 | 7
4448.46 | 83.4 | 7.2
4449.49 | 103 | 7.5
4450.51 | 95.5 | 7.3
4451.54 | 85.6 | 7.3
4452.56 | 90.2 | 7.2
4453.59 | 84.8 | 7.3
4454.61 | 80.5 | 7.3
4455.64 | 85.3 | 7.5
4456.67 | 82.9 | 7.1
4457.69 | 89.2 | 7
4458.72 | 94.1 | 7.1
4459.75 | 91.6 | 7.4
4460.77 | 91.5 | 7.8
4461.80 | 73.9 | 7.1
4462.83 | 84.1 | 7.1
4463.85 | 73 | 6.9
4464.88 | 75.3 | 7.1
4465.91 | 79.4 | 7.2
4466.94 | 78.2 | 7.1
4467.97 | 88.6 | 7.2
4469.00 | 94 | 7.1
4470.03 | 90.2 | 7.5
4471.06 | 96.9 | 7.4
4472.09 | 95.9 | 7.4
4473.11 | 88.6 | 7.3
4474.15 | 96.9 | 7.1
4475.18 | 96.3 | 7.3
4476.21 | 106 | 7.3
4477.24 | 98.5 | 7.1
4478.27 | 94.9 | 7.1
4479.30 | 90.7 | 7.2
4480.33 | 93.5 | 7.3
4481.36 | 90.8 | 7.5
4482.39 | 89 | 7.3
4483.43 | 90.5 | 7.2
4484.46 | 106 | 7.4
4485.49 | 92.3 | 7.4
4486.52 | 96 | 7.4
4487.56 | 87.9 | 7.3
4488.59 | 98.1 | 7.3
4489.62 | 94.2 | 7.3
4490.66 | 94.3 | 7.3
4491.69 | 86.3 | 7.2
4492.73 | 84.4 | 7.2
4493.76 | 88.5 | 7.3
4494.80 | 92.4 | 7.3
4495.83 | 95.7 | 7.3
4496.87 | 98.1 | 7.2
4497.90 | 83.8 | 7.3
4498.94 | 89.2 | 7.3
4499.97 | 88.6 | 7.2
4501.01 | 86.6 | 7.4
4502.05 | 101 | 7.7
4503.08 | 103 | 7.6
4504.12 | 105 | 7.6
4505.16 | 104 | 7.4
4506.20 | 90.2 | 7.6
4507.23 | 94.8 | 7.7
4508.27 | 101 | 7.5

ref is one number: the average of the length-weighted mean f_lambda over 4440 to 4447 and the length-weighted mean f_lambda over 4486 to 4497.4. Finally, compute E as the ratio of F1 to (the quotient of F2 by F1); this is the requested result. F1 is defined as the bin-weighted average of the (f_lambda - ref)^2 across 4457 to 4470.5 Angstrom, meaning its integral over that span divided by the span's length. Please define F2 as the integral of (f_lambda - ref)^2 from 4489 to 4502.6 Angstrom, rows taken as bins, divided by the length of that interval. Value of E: 310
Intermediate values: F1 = 92.1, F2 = 27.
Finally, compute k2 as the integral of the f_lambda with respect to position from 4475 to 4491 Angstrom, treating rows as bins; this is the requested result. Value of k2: 1519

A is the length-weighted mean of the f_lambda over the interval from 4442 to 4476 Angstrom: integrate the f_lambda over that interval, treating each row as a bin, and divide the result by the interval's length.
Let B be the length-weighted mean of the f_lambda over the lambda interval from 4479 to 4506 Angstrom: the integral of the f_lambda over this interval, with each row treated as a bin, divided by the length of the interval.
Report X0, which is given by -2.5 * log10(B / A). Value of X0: -0.06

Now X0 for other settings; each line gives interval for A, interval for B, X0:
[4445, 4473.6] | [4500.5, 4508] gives -0.12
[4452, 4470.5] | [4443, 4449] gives -0.07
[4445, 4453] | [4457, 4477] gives 0.03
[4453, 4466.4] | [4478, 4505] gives -0.12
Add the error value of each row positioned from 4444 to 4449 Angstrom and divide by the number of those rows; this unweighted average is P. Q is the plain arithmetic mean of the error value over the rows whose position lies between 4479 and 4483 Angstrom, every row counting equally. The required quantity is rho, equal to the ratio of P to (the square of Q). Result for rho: 0.133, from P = 7.16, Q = 7.325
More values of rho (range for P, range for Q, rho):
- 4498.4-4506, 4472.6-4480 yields 0.144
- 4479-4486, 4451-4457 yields 0.138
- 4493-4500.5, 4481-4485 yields 0.135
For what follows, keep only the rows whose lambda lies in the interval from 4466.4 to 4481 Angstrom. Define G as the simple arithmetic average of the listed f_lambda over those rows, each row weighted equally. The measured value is 94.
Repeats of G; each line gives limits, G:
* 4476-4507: 94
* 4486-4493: 92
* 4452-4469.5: 85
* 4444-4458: 89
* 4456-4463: 87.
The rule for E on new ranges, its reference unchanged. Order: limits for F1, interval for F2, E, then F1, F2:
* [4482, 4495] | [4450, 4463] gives 23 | 33.3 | 48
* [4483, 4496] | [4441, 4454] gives 40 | 34.4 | 30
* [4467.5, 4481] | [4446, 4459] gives 31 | 35.9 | 42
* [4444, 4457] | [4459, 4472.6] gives 18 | 41.7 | 95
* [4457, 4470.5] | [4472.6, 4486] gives 176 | 92.1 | 48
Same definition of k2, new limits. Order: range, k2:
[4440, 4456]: 1429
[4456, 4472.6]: 1430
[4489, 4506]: 1588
